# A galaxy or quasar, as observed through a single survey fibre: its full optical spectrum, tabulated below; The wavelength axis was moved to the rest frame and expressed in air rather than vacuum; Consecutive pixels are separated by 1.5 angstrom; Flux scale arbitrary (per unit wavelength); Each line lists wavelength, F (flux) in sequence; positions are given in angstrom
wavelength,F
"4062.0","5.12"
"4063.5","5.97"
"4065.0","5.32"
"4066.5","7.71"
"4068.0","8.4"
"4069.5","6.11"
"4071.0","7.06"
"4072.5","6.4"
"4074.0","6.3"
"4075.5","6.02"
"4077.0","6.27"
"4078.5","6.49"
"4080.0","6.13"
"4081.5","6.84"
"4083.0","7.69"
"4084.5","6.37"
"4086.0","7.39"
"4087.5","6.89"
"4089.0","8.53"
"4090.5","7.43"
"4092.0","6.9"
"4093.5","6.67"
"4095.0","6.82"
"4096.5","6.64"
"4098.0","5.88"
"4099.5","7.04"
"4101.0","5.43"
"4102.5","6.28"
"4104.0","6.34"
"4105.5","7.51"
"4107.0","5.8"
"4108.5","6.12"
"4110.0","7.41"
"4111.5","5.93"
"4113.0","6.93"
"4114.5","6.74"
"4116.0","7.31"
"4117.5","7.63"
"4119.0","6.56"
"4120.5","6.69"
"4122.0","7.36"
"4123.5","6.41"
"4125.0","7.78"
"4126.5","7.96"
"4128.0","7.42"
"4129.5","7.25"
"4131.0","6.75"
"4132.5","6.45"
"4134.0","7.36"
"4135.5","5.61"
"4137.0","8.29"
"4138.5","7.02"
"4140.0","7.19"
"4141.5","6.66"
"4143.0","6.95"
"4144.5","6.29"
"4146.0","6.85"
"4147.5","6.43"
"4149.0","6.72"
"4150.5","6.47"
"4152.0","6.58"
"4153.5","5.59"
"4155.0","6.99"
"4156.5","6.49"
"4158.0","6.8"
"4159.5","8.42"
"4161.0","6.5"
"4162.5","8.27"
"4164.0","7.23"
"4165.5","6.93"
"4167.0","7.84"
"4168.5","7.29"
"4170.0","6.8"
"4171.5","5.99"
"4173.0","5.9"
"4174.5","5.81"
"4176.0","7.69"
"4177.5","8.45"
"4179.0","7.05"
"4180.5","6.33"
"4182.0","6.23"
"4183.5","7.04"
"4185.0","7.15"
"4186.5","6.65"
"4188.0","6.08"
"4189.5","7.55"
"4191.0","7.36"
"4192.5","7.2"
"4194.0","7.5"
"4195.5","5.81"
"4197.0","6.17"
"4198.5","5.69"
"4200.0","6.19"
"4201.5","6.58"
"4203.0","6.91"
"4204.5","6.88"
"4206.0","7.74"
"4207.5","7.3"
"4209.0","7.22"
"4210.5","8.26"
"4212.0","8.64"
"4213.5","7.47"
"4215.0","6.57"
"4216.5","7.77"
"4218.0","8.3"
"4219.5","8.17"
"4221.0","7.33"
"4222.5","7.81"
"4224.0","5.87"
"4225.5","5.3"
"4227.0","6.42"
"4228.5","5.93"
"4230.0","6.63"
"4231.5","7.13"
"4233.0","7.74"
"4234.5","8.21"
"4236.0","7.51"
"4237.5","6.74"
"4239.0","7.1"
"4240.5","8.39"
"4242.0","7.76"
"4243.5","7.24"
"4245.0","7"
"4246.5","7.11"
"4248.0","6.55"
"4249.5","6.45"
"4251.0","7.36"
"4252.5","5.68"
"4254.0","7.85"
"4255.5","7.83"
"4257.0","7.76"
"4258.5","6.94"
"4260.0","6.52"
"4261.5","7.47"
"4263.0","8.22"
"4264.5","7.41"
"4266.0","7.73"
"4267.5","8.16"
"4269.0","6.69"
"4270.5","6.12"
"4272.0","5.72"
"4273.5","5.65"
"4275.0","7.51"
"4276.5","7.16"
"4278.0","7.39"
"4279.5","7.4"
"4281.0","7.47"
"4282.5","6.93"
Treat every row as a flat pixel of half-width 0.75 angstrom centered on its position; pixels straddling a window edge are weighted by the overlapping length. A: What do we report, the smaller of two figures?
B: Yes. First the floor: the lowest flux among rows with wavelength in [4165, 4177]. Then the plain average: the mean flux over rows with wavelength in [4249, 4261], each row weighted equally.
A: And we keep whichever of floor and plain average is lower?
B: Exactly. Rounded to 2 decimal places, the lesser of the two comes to 5.81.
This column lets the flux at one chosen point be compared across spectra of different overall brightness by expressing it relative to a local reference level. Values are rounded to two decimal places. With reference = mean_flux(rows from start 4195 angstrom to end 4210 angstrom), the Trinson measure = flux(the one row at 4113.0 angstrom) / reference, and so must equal 1.04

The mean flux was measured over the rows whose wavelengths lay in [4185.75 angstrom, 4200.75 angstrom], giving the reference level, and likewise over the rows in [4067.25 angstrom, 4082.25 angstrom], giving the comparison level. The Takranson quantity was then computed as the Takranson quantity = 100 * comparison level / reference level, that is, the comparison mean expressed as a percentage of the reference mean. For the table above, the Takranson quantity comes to 100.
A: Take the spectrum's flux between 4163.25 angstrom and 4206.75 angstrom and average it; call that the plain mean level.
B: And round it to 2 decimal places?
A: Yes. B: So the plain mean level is 6.83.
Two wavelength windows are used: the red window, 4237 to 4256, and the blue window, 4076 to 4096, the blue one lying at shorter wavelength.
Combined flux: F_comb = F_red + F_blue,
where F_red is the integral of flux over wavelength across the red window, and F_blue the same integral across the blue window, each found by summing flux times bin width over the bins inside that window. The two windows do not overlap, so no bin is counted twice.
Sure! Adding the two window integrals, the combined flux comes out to 275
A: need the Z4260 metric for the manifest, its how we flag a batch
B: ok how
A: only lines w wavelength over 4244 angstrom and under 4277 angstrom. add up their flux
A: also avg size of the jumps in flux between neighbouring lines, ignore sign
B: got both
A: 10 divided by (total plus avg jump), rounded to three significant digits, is 0.0643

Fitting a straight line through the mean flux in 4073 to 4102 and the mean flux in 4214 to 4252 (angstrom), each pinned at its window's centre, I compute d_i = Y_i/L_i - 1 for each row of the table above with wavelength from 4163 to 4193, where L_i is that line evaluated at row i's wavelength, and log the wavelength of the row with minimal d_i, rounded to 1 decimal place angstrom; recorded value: 4174.5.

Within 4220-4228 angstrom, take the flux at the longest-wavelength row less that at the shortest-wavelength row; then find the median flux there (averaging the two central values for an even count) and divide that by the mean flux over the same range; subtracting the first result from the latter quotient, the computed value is 1.9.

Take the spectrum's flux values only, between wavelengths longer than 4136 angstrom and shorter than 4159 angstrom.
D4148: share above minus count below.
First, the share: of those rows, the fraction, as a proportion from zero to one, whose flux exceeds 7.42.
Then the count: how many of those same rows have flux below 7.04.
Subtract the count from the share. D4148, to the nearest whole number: -13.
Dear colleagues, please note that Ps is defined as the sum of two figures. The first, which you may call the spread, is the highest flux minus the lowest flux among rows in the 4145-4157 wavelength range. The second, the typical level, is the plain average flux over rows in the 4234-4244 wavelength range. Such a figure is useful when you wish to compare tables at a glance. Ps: 9.0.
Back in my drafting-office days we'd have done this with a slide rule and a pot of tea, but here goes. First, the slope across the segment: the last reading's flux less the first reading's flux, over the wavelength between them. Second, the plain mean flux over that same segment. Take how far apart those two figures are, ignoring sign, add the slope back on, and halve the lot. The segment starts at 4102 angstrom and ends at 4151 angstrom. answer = 3.43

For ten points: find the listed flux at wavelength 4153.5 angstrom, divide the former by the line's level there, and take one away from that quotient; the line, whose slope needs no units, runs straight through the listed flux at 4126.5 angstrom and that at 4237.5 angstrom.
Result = -0.27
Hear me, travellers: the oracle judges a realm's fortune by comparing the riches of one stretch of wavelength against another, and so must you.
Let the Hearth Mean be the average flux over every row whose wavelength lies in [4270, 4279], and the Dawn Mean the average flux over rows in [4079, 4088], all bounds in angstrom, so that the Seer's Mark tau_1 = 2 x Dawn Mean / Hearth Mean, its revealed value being 2.1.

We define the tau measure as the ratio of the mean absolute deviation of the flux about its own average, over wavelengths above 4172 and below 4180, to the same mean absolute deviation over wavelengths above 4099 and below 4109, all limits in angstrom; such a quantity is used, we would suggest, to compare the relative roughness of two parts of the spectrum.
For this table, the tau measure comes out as 1.7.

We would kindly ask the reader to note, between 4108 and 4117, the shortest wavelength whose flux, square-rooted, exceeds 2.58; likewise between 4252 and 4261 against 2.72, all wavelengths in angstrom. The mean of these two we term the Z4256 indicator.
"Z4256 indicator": 4182.0 angstrom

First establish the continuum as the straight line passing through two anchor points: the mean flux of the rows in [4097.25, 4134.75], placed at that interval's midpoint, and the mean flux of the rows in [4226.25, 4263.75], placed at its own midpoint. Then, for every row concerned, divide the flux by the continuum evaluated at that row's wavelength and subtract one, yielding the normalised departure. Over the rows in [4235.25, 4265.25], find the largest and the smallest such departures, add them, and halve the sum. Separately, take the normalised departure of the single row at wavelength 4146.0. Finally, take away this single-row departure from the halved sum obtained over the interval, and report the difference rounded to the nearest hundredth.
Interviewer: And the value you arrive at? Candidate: -0.01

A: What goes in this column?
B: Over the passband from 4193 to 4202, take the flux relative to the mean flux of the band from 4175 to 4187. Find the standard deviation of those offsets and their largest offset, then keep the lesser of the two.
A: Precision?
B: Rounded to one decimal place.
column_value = 0.4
